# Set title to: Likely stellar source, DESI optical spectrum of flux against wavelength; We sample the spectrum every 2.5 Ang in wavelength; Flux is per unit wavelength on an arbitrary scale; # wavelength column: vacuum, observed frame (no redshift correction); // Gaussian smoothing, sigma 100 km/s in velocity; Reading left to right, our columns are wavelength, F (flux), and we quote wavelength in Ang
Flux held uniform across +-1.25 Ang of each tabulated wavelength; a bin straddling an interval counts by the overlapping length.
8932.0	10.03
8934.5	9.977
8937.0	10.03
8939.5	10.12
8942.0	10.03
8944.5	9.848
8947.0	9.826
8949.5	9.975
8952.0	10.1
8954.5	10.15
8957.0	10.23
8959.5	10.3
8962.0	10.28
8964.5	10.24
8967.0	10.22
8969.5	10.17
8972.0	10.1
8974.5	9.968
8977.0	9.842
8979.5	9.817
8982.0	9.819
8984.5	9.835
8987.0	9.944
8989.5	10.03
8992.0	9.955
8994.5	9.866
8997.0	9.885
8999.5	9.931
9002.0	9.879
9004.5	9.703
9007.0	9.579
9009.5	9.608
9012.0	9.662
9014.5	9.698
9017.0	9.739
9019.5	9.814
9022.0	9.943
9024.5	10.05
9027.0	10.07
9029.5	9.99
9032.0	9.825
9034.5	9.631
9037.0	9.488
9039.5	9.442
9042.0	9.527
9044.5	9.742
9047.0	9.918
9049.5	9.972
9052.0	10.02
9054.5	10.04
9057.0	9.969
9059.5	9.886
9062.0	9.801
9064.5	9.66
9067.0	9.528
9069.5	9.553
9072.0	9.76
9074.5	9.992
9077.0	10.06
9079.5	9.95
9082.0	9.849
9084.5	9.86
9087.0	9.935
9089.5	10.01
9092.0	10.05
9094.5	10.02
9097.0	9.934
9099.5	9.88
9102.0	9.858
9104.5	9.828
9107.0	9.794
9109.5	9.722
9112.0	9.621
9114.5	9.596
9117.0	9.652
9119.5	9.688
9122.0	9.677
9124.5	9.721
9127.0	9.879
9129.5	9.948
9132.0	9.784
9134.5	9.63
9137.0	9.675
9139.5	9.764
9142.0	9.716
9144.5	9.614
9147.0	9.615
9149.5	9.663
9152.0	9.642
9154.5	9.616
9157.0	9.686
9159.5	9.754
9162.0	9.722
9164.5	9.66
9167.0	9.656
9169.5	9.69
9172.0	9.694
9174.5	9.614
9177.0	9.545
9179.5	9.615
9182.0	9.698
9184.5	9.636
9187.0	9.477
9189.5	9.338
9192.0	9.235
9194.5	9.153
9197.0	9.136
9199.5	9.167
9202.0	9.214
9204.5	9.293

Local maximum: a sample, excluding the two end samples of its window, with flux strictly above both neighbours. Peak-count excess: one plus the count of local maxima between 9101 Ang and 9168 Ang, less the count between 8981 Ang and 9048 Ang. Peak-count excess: 3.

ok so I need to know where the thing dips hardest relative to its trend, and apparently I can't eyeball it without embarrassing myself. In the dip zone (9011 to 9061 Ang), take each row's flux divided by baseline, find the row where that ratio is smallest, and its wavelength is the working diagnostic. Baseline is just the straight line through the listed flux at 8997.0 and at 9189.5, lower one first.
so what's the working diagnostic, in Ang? 9039.5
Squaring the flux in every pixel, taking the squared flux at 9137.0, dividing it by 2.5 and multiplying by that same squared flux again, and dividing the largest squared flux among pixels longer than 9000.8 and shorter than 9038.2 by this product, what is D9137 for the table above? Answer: 0.0289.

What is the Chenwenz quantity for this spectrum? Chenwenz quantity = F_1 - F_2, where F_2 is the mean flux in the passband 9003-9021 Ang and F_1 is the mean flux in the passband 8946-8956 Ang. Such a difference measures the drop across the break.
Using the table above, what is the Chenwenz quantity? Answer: 0.3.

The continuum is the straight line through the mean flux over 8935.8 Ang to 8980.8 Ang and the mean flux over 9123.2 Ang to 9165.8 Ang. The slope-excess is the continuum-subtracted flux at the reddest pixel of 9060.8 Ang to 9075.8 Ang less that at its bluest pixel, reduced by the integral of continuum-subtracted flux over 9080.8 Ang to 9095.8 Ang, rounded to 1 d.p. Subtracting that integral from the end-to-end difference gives -1.8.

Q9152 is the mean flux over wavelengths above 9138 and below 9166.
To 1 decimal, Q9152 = 9.7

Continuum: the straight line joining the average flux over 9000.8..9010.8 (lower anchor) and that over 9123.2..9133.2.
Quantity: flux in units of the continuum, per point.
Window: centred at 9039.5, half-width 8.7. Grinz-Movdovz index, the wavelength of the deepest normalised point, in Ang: 9039.5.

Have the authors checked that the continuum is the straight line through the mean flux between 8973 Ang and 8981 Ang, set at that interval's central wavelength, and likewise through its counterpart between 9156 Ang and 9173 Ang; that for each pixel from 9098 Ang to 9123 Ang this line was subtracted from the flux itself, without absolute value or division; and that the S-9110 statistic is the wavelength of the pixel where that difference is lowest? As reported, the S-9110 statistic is 9114.5 Ang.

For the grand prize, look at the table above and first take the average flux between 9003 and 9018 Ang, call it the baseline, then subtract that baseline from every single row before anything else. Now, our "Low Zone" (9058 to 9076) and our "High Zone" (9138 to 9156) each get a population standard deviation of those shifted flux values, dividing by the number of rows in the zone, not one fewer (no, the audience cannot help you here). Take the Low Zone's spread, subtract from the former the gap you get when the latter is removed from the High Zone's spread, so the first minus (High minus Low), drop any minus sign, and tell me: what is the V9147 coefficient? 0.26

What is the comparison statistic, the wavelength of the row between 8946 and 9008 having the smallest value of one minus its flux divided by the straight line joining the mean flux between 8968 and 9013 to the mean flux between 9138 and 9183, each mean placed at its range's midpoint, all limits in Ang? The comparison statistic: 8959.5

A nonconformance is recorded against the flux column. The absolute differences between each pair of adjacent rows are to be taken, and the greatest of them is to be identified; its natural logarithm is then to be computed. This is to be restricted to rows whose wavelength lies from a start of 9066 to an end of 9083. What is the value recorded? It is -1.46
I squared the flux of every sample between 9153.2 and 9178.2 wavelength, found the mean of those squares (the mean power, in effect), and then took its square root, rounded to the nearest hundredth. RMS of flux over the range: 9.66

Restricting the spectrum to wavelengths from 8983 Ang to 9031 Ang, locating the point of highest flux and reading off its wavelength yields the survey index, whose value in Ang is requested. 9027.0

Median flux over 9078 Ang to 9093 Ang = 9.94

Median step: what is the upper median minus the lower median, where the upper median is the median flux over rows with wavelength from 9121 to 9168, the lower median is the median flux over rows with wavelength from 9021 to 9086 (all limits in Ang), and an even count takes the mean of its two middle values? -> -0.20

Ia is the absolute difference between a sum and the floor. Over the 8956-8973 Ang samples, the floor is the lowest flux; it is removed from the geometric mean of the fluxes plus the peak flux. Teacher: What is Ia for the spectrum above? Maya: 10.4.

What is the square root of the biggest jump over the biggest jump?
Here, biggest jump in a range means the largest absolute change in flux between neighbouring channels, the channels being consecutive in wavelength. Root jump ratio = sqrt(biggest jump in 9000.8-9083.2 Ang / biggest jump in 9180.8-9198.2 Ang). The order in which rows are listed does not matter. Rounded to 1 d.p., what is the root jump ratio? 1.2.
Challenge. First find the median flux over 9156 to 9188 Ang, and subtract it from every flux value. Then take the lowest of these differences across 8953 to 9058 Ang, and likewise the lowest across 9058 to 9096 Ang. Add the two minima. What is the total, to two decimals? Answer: -0.35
